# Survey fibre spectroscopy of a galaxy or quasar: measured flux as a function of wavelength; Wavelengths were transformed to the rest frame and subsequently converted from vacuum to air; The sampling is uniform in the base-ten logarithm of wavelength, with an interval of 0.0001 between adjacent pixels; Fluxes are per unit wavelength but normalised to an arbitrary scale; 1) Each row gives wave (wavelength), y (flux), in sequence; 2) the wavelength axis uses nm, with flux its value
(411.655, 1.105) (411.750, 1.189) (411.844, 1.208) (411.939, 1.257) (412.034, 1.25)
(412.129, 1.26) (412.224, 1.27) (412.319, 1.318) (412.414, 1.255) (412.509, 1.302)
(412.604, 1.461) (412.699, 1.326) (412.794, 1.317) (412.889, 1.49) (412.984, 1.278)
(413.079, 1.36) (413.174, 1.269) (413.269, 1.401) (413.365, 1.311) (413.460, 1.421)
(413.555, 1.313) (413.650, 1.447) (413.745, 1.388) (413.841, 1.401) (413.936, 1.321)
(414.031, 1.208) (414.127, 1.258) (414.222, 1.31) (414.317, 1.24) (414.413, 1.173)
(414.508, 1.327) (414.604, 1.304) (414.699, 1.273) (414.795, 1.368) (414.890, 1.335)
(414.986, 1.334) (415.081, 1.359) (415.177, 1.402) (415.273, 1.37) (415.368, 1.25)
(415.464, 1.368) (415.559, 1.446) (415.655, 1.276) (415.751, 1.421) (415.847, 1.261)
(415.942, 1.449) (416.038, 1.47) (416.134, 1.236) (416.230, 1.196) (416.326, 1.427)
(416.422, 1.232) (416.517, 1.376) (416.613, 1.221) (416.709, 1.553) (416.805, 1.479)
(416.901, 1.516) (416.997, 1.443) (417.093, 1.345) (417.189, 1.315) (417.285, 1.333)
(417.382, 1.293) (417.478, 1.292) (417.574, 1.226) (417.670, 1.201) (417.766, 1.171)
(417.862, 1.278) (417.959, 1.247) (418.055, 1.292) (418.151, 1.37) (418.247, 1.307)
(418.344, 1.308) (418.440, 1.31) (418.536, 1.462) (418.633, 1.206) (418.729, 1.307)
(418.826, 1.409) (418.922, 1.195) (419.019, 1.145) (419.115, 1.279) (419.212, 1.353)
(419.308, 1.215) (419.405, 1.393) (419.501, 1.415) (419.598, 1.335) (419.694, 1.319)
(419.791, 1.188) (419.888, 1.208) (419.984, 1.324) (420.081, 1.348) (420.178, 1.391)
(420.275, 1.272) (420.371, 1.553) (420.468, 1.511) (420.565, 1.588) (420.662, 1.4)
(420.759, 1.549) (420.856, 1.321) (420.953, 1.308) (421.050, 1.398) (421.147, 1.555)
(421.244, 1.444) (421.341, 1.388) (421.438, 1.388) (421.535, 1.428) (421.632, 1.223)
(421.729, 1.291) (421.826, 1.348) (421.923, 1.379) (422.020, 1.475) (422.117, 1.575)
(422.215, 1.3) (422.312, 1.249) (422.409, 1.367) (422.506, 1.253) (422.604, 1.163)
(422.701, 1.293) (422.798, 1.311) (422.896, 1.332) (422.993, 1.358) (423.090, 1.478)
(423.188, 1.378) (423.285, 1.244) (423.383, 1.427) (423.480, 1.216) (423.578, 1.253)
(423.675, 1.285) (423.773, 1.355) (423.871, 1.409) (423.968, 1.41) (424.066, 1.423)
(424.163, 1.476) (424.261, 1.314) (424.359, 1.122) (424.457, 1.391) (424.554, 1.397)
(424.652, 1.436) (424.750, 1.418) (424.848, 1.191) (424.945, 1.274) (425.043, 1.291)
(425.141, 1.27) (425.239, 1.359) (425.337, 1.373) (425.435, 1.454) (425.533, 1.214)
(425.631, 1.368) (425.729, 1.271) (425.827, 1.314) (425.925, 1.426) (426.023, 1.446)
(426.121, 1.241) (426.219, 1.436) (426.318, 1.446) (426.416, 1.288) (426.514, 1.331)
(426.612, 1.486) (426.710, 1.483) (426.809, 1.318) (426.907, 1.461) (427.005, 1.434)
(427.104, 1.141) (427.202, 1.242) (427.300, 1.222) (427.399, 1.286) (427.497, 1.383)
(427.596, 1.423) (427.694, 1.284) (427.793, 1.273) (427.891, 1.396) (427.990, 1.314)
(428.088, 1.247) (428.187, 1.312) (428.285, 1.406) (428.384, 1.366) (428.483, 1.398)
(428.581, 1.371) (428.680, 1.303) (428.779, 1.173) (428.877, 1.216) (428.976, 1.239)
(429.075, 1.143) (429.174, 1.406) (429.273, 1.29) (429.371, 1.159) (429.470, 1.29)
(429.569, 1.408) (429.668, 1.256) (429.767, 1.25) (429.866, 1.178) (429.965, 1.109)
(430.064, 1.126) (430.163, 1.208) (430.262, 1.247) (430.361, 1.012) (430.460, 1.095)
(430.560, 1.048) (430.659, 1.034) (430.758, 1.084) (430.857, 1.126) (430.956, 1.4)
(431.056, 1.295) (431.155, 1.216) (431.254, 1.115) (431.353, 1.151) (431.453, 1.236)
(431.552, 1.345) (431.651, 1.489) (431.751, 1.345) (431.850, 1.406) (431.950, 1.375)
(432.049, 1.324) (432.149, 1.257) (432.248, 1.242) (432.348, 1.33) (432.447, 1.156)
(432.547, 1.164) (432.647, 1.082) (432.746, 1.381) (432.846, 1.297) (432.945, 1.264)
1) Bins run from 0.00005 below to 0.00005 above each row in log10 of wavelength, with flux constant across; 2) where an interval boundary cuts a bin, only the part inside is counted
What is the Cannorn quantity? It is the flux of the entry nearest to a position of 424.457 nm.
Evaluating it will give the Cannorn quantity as 1.391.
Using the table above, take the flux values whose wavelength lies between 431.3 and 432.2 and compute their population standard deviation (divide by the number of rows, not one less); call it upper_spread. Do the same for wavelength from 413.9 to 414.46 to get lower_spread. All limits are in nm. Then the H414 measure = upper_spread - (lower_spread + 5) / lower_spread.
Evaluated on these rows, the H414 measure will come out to -96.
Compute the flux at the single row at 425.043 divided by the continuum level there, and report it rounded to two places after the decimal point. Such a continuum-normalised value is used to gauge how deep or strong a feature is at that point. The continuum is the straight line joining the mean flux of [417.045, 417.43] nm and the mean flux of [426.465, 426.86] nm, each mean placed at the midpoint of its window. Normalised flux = 0.93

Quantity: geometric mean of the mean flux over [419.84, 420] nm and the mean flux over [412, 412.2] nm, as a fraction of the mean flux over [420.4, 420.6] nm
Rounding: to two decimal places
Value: 0.81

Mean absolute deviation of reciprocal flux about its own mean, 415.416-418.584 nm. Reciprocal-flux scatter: 0.047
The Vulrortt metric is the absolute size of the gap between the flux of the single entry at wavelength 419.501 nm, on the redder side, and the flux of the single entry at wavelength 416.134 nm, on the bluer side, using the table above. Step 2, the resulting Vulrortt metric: 0.18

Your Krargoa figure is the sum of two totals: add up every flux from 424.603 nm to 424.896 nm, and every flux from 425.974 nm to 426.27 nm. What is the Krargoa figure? 8.2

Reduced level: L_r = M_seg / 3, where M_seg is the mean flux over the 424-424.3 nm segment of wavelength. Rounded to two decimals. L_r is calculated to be 0.47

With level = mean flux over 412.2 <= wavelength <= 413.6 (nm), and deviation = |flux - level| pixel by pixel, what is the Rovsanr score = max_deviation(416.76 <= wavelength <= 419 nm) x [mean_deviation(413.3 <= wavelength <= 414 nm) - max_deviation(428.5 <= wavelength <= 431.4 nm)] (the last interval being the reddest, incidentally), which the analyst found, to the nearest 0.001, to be -0.048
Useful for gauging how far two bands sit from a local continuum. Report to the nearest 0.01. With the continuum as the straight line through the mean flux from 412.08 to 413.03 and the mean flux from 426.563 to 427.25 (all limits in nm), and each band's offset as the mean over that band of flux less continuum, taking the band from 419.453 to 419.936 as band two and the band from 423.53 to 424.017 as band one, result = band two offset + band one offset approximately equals -0.07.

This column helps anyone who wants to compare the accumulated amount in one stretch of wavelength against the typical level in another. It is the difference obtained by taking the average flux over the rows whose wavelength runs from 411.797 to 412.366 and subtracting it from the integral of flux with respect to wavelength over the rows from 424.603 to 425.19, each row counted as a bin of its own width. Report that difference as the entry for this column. -0.49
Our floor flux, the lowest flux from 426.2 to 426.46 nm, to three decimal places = 1.288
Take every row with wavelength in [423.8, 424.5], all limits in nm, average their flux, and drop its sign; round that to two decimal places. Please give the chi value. 1.36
